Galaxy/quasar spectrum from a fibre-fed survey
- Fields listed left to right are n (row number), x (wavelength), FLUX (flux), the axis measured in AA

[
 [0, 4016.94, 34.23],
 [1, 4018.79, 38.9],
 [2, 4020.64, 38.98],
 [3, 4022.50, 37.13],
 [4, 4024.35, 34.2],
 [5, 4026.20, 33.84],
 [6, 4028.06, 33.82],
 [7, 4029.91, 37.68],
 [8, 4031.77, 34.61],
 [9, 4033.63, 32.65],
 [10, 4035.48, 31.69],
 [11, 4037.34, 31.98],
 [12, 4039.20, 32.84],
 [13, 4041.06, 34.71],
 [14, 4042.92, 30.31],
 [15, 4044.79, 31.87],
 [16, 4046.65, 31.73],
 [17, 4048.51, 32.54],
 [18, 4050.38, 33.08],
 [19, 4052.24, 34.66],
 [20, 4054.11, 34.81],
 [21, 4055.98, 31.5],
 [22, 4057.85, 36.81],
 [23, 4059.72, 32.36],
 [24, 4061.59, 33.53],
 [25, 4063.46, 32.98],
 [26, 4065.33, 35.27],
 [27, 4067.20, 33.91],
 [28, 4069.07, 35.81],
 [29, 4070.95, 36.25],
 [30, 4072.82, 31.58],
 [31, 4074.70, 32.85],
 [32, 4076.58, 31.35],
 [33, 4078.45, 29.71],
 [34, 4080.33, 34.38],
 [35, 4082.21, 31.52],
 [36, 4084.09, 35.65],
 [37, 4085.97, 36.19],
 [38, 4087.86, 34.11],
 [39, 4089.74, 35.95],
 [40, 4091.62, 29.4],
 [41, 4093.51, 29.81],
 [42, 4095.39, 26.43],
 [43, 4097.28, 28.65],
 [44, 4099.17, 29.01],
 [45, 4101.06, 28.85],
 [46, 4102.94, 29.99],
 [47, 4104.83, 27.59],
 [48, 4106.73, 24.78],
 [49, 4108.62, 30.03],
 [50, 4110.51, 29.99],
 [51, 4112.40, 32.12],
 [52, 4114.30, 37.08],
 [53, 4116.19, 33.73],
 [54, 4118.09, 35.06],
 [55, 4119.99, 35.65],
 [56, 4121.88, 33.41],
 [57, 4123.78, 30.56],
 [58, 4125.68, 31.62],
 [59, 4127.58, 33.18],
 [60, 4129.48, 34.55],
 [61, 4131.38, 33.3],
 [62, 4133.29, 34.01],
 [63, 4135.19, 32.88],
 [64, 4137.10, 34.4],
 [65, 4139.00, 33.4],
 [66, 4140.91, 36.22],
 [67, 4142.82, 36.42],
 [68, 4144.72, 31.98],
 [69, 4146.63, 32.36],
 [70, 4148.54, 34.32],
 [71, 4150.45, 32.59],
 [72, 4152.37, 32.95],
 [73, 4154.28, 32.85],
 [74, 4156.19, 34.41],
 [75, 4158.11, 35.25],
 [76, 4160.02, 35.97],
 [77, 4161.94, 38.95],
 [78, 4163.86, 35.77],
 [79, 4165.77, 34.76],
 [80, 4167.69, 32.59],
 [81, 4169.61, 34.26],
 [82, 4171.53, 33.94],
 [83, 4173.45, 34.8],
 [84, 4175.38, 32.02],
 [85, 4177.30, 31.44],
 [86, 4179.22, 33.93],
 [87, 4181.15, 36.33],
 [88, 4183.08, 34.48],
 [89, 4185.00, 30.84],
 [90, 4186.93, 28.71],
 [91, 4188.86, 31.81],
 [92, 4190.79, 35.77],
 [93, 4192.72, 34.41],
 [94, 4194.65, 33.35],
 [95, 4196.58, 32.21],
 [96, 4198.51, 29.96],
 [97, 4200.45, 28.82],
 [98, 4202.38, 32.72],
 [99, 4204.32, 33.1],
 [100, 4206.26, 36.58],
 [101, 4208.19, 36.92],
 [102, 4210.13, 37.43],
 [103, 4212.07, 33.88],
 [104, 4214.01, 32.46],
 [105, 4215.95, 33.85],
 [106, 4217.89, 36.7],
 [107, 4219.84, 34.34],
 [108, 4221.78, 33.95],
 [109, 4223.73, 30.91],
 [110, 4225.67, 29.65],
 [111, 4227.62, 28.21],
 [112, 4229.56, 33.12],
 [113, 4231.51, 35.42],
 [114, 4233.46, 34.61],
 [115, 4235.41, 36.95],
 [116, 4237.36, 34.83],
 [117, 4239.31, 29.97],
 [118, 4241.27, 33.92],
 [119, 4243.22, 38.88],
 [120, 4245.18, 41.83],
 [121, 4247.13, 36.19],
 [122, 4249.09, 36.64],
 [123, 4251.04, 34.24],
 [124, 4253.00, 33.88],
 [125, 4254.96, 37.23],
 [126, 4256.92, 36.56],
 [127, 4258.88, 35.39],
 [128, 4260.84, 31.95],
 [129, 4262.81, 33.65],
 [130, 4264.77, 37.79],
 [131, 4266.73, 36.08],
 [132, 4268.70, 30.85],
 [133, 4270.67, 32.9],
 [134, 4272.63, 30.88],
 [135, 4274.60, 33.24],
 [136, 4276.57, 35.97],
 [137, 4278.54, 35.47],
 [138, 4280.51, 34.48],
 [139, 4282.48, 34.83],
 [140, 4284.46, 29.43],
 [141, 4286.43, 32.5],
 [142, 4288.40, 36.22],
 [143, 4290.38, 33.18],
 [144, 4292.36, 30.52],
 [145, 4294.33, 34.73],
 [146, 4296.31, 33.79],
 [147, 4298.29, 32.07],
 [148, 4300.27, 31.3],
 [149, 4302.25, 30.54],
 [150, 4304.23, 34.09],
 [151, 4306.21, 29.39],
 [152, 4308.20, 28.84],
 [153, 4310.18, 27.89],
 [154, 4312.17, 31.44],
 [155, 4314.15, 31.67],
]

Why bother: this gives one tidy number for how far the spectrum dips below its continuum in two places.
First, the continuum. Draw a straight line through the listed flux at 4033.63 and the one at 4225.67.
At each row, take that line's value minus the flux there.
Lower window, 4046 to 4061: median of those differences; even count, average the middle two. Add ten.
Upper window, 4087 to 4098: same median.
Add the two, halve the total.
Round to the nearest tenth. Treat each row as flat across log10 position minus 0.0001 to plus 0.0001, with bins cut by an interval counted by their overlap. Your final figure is 5.9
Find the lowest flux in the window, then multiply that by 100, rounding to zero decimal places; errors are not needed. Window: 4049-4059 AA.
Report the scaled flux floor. 3150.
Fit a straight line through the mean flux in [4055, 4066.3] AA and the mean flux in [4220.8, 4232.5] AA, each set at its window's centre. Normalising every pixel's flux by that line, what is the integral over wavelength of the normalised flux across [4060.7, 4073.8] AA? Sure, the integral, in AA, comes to 13.3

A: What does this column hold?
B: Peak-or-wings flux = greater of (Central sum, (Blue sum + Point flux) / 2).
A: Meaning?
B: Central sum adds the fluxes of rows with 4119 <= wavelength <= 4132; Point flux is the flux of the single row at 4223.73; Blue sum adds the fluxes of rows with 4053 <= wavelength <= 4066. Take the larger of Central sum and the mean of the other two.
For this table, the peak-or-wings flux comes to 232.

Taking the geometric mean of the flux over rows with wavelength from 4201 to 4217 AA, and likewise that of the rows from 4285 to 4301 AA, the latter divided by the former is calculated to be 0.95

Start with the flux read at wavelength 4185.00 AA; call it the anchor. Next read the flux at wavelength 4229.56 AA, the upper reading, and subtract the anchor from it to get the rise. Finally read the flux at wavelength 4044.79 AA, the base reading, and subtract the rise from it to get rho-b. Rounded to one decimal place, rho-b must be 29.6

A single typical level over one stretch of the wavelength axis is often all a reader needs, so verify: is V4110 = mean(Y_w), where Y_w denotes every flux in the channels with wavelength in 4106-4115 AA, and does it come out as 30.8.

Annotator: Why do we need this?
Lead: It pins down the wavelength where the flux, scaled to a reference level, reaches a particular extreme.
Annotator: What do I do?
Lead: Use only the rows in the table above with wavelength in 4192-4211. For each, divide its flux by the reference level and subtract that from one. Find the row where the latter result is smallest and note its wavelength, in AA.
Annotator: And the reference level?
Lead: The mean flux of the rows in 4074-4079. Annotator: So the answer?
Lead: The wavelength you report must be 4210.13 AA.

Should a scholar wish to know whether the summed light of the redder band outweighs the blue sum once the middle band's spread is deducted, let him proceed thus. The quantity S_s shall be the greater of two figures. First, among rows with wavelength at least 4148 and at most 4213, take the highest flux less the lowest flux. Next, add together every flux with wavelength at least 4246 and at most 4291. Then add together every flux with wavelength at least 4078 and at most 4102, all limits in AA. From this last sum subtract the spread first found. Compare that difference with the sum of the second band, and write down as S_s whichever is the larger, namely 790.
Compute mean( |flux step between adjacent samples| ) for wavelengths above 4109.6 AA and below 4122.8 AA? 2.43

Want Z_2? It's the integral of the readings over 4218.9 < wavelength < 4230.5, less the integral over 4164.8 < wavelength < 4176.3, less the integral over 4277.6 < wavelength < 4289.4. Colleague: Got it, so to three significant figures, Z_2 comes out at -419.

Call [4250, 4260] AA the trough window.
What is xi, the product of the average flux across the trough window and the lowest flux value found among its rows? 1201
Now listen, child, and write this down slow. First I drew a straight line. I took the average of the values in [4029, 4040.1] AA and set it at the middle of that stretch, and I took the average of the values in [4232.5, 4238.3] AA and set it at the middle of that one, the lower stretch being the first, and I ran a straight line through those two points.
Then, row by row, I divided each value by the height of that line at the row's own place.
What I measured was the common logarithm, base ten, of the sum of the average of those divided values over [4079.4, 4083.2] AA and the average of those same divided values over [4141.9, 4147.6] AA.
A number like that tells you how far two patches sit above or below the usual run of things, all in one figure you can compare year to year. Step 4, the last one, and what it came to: 0.288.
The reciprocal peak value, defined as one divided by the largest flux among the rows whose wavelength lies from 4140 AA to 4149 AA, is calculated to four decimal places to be 0.0275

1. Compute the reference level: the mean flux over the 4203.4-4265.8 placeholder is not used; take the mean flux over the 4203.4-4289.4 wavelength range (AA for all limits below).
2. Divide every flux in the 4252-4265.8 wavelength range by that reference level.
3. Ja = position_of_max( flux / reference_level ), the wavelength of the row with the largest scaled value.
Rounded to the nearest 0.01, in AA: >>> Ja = 4264.77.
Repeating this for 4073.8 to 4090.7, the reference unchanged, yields 4085.97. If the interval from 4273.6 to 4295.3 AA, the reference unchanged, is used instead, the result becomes 4288.40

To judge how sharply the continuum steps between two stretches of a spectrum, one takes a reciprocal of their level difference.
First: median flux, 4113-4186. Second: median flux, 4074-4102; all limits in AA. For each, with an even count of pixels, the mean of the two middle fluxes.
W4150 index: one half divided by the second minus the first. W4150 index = -0.19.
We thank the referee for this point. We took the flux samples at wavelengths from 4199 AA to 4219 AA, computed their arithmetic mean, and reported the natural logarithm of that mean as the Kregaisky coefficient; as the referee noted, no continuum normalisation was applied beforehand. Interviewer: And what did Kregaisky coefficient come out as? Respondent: 3.53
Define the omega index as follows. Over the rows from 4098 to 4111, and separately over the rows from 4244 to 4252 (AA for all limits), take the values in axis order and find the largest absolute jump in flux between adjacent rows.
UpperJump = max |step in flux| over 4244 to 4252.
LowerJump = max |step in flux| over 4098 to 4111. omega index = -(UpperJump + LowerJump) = -10.9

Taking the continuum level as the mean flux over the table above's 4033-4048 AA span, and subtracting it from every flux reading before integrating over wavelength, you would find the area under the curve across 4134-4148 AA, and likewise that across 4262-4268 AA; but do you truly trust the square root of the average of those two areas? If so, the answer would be 4.7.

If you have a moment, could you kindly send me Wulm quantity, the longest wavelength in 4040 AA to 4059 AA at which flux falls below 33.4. 4055.98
